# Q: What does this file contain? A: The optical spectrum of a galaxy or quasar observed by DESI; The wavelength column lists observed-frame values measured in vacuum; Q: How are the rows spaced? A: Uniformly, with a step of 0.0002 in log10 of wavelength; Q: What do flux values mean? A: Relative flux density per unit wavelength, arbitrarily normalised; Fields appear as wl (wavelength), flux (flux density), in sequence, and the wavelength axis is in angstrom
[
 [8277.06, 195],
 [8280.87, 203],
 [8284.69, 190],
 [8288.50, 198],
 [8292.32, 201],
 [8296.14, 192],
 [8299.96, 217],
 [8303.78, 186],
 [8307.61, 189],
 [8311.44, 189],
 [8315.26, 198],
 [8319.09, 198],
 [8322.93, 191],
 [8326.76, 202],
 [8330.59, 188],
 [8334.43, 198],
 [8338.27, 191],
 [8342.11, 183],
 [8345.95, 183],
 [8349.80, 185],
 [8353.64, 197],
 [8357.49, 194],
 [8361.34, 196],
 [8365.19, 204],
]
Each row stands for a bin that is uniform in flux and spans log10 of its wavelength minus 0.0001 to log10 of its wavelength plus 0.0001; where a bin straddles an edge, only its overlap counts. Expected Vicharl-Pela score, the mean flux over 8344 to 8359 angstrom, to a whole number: 190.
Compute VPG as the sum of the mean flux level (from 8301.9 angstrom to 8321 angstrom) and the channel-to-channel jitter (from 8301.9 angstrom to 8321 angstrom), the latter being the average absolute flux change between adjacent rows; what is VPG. 195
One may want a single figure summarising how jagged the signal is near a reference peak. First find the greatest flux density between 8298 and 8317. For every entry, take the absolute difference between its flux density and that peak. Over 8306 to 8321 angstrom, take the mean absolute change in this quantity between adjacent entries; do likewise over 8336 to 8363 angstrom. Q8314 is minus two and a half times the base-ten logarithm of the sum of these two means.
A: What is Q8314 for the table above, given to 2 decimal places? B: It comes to -2.19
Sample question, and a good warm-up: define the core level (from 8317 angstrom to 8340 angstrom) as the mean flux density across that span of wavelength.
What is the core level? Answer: 194.7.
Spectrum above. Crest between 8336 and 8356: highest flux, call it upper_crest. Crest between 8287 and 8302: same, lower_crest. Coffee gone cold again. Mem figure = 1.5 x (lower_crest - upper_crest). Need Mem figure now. 30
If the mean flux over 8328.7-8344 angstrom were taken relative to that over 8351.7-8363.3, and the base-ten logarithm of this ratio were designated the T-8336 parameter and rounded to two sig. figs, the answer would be -0.013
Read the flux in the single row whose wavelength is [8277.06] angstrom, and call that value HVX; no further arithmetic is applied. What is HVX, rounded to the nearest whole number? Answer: 195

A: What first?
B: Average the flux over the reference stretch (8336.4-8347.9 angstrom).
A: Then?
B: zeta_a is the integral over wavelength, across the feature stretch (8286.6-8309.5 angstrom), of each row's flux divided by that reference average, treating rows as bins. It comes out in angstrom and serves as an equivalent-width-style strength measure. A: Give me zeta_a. 24.3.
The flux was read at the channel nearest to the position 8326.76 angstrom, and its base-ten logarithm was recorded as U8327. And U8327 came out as 2.31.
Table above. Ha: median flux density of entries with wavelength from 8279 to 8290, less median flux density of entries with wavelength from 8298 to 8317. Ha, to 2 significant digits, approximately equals 9.0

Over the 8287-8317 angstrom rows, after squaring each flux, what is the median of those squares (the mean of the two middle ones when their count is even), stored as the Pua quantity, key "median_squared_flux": 38034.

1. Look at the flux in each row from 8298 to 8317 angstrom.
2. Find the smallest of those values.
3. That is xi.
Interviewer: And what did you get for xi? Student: 186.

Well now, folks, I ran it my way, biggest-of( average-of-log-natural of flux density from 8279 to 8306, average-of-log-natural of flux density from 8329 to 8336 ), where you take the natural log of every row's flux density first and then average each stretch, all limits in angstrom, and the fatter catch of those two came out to 5.29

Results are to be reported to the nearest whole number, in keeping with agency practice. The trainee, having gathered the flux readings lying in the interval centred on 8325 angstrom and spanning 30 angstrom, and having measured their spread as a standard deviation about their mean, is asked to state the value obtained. 5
